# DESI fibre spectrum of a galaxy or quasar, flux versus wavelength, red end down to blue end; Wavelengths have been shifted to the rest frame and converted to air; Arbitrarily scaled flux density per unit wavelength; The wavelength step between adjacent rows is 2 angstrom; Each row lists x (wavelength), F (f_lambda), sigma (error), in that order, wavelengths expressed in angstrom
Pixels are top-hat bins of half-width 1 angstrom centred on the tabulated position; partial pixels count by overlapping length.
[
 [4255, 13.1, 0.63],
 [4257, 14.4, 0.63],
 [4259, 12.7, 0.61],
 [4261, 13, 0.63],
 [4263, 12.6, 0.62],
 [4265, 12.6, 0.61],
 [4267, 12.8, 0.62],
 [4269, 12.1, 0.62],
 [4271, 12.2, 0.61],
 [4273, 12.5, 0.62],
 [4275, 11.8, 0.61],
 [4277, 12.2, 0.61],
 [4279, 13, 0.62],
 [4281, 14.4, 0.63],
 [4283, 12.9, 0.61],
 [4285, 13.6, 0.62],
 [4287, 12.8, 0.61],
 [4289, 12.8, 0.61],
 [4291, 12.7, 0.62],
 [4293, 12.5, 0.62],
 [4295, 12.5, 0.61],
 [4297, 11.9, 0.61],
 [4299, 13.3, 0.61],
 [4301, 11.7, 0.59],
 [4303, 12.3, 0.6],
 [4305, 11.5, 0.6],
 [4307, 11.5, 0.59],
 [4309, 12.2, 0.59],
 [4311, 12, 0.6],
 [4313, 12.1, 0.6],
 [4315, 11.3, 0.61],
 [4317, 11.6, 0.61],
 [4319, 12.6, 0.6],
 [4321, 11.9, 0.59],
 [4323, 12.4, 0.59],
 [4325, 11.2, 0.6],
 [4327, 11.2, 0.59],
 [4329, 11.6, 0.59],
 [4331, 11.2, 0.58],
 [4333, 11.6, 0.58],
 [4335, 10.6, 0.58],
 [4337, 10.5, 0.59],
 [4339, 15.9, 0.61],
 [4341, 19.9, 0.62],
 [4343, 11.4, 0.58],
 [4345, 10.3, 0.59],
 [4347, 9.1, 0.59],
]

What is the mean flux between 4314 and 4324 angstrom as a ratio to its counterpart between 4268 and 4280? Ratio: 0.97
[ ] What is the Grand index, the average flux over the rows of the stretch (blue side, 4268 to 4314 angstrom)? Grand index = 12.5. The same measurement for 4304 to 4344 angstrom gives 12.2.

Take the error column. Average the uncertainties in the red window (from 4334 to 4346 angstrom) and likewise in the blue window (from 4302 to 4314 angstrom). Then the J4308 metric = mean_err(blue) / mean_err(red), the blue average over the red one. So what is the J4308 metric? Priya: 1.00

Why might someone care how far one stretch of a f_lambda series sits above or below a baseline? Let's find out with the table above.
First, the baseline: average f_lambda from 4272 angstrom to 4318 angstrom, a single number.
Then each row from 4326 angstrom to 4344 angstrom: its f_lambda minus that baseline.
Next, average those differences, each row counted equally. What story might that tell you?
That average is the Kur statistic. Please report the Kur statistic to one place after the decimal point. 0.3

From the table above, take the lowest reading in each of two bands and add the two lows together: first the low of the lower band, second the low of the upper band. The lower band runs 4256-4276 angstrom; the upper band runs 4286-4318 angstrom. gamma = 23.1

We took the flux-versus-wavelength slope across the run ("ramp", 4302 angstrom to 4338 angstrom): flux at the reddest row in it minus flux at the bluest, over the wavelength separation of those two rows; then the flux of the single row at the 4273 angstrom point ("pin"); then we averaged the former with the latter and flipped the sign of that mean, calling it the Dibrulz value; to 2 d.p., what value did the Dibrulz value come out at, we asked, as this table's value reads -6.22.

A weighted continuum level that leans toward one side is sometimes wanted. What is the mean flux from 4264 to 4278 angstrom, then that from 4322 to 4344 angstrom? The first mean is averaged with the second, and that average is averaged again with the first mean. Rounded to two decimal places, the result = 12.36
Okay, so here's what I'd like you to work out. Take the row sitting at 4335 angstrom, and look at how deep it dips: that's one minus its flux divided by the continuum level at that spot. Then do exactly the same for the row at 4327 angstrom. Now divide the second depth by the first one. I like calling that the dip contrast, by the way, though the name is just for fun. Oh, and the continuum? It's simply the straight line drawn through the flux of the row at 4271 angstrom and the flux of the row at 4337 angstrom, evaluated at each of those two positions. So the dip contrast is 9.0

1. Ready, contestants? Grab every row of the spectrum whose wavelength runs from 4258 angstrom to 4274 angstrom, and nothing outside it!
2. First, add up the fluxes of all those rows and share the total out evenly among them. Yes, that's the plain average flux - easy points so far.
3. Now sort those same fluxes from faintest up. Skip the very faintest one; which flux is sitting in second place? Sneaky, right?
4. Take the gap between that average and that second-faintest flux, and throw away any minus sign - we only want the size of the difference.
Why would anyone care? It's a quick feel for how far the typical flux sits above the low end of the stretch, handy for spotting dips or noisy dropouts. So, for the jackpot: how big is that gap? 0.36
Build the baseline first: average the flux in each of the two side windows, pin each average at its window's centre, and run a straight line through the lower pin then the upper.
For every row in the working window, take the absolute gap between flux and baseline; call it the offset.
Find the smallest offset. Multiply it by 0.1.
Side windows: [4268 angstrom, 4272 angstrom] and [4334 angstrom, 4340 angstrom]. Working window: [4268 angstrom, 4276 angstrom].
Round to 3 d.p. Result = 0.005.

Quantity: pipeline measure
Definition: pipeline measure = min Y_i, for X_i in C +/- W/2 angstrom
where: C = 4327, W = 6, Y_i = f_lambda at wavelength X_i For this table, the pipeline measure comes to 11.2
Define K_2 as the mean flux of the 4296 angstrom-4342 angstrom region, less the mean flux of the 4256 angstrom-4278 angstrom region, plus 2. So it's 1.63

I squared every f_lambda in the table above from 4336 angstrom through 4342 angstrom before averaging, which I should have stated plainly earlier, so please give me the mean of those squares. 253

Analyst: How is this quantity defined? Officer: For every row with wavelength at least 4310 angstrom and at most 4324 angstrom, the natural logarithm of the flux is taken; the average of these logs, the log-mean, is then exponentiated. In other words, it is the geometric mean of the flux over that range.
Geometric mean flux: 12.0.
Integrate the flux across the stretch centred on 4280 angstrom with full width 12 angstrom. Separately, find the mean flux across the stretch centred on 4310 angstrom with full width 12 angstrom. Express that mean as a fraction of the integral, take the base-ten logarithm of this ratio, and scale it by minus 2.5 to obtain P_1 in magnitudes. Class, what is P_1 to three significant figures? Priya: 2.80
